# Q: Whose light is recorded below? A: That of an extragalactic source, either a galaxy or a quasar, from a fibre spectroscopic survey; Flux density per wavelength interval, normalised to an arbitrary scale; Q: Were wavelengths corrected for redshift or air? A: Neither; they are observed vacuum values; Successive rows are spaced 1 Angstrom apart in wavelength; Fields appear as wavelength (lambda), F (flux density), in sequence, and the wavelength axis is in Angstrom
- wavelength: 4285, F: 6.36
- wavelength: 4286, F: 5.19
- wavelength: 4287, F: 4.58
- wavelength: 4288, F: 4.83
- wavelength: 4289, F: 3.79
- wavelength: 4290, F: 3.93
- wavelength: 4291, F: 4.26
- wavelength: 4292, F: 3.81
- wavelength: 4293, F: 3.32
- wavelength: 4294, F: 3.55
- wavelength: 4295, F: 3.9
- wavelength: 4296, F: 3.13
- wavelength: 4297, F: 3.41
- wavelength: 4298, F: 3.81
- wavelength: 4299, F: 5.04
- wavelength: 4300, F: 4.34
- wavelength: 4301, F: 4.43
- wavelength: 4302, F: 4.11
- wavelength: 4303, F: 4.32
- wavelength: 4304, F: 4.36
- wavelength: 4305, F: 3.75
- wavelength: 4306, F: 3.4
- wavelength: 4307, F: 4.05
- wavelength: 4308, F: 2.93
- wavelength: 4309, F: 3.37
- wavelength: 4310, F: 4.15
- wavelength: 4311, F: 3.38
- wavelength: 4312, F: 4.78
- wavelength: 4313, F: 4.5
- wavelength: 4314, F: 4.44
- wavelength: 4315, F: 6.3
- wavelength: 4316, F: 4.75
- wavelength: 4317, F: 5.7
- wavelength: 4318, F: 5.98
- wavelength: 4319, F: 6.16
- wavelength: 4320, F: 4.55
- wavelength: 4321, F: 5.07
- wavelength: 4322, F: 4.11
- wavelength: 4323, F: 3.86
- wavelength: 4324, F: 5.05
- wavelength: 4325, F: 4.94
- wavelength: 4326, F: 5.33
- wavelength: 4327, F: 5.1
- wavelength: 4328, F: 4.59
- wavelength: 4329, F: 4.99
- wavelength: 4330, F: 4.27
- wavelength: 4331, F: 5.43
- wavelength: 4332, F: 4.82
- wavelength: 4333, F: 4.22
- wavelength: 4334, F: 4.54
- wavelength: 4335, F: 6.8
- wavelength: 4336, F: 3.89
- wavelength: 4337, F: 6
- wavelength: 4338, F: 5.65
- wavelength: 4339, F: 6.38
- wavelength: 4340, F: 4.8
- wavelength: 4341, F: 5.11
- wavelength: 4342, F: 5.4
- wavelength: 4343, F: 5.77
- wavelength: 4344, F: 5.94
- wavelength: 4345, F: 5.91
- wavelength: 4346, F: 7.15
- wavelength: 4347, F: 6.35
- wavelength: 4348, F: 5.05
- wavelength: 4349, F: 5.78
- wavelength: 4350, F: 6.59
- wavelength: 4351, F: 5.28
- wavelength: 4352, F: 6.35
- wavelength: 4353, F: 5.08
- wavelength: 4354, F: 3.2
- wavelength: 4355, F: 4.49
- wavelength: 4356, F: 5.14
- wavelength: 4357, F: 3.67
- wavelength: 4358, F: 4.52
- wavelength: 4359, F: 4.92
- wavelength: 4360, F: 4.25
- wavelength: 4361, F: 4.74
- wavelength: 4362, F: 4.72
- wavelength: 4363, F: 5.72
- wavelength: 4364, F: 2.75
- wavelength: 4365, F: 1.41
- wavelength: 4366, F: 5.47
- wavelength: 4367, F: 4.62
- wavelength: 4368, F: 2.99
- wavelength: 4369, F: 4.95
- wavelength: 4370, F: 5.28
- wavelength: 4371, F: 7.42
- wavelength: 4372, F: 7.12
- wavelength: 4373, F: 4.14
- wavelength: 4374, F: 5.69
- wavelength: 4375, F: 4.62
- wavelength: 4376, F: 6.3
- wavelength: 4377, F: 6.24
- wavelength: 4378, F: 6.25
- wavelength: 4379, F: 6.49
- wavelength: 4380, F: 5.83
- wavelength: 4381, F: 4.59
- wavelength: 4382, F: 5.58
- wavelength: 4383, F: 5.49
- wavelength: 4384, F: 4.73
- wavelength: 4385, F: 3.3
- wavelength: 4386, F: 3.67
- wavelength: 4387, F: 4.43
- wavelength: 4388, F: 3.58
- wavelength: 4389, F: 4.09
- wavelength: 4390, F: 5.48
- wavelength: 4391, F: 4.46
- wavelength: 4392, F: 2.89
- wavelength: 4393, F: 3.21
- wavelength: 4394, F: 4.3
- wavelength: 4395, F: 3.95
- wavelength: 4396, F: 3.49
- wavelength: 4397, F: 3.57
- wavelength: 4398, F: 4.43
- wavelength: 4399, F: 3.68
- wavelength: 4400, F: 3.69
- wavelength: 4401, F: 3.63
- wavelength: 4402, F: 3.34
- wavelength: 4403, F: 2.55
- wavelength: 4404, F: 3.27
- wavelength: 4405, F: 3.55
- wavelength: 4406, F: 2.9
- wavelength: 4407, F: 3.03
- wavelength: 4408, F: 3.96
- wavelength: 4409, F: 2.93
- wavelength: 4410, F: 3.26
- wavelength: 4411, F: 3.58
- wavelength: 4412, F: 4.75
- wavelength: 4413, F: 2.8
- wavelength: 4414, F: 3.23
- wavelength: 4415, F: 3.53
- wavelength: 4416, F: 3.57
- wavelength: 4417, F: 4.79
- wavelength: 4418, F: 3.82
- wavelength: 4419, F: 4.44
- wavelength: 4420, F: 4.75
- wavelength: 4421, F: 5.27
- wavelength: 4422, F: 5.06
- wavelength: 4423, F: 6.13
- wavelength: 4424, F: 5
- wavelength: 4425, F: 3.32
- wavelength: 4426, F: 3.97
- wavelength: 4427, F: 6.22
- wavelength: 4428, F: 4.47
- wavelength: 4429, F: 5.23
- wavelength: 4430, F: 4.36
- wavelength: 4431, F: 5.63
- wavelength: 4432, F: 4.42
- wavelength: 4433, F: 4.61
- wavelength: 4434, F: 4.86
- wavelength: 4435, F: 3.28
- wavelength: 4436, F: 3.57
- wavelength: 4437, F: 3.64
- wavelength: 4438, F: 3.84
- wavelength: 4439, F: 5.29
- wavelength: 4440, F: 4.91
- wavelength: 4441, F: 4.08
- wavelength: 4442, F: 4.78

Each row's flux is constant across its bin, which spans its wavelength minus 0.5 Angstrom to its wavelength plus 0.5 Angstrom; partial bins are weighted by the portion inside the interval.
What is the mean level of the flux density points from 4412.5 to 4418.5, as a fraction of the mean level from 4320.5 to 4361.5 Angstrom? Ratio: 0.71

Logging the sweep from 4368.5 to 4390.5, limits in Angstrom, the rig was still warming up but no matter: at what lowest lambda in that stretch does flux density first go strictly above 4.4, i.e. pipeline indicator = 4369 Angstrom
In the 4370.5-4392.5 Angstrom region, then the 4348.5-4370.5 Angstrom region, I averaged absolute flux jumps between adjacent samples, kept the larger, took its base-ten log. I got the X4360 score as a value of 0.10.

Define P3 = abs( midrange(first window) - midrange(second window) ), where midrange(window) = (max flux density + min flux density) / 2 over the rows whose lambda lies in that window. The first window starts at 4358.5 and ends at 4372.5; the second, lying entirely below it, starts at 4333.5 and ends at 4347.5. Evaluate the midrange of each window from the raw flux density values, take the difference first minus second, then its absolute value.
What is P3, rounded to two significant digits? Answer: 1.1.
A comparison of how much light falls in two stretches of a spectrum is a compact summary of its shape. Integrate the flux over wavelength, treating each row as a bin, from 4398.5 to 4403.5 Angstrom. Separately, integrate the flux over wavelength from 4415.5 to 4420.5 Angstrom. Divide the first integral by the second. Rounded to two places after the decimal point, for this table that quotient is 0.79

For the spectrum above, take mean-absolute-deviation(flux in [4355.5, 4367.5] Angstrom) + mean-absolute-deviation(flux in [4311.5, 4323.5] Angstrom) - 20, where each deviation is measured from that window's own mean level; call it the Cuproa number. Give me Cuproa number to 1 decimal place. -18.4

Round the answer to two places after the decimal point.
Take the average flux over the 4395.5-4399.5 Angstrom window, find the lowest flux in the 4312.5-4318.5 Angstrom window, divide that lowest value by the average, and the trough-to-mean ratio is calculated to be 1.17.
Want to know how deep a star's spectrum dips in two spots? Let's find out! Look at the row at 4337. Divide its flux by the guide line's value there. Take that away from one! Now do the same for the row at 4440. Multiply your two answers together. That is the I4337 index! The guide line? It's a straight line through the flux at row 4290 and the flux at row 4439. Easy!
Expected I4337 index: -0.028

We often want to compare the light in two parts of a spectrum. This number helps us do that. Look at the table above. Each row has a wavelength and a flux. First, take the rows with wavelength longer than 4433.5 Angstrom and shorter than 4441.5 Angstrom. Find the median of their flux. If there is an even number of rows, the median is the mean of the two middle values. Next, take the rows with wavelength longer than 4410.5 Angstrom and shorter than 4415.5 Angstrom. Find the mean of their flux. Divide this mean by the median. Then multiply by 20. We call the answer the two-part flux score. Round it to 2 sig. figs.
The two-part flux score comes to 18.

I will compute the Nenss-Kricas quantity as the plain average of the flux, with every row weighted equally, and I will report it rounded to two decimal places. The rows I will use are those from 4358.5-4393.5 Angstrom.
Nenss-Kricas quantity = 4.78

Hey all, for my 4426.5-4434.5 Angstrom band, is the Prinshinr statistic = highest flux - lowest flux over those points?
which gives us 1.86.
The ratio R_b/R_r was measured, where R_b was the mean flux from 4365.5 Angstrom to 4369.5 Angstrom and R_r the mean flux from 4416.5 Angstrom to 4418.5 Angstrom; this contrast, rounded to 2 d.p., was 1.05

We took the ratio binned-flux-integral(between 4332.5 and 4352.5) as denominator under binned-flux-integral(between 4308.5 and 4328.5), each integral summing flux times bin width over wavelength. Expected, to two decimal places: 0.85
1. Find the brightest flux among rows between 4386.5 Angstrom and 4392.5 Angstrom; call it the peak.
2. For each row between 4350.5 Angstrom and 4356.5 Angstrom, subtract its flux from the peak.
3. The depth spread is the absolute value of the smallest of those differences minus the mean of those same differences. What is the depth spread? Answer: 1.4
